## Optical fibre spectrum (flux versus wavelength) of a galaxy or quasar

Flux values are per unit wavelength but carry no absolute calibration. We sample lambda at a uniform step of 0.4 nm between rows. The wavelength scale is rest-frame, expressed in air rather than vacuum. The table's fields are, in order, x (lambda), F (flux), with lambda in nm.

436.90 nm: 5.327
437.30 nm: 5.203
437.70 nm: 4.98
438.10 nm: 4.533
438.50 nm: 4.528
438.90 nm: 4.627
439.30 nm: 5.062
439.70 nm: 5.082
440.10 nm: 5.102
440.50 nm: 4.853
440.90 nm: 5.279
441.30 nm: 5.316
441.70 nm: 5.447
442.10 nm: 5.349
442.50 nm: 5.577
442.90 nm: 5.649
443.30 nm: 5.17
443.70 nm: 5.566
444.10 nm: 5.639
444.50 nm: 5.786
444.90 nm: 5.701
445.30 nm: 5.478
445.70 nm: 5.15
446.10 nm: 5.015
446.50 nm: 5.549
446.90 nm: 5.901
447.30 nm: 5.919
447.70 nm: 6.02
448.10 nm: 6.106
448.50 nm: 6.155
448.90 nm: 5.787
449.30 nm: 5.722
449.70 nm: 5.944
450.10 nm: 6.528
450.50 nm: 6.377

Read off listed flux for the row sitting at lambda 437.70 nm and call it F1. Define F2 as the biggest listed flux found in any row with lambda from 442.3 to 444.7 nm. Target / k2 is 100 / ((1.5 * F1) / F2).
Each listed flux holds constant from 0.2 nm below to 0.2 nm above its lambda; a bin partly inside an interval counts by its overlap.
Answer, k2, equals 77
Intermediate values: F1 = 4.98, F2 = 5.786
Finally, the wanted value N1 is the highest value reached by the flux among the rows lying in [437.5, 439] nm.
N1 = 4.98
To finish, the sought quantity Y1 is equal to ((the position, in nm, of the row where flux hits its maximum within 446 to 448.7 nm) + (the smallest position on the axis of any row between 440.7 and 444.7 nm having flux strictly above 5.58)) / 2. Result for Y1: 445.70 nm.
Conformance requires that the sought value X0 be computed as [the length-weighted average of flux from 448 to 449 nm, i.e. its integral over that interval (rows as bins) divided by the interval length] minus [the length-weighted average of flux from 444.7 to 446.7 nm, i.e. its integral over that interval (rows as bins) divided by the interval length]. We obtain 0.7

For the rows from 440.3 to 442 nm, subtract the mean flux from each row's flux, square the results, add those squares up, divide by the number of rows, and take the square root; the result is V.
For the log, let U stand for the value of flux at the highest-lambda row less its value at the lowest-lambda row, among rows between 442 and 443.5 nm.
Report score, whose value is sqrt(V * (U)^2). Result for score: 0.085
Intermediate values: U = -0.2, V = 0.22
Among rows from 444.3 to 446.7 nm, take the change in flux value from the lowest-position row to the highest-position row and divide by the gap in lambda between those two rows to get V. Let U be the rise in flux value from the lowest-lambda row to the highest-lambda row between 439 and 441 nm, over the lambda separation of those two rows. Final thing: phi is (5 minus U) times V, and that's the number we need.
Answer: -0.6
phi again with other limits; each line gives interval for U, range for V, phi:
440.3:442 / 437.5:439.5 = 0.2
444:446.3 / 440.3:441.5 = 3.1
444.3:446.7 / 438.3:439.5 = 3.4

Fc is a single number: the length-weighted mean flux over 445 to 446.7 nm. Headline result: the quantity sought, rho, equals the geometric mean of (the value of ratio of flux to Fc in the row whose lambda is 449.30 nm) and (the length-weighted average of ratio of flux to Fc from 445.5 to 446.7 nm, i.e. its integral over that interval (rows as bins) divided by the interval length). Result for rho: 1.029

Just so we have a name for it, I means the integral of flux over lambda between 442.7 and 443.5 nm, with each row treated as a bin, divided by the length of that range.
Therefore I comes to 5.4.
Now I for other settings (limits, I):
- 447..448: 6.0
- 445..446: 5.3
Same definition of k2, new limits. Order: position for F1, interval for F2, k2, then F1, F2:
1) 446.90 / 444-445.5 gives 65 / 5.901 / 5.786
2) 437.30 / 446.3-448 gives 77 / 5.203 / 6.02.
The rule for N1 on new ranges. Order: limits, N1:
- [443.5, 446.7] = 5.786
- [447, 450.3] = 6.528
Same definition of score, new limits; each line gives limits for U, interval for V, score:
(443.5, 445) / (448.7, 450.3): 0.076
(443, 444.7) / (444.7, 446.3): 0.320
